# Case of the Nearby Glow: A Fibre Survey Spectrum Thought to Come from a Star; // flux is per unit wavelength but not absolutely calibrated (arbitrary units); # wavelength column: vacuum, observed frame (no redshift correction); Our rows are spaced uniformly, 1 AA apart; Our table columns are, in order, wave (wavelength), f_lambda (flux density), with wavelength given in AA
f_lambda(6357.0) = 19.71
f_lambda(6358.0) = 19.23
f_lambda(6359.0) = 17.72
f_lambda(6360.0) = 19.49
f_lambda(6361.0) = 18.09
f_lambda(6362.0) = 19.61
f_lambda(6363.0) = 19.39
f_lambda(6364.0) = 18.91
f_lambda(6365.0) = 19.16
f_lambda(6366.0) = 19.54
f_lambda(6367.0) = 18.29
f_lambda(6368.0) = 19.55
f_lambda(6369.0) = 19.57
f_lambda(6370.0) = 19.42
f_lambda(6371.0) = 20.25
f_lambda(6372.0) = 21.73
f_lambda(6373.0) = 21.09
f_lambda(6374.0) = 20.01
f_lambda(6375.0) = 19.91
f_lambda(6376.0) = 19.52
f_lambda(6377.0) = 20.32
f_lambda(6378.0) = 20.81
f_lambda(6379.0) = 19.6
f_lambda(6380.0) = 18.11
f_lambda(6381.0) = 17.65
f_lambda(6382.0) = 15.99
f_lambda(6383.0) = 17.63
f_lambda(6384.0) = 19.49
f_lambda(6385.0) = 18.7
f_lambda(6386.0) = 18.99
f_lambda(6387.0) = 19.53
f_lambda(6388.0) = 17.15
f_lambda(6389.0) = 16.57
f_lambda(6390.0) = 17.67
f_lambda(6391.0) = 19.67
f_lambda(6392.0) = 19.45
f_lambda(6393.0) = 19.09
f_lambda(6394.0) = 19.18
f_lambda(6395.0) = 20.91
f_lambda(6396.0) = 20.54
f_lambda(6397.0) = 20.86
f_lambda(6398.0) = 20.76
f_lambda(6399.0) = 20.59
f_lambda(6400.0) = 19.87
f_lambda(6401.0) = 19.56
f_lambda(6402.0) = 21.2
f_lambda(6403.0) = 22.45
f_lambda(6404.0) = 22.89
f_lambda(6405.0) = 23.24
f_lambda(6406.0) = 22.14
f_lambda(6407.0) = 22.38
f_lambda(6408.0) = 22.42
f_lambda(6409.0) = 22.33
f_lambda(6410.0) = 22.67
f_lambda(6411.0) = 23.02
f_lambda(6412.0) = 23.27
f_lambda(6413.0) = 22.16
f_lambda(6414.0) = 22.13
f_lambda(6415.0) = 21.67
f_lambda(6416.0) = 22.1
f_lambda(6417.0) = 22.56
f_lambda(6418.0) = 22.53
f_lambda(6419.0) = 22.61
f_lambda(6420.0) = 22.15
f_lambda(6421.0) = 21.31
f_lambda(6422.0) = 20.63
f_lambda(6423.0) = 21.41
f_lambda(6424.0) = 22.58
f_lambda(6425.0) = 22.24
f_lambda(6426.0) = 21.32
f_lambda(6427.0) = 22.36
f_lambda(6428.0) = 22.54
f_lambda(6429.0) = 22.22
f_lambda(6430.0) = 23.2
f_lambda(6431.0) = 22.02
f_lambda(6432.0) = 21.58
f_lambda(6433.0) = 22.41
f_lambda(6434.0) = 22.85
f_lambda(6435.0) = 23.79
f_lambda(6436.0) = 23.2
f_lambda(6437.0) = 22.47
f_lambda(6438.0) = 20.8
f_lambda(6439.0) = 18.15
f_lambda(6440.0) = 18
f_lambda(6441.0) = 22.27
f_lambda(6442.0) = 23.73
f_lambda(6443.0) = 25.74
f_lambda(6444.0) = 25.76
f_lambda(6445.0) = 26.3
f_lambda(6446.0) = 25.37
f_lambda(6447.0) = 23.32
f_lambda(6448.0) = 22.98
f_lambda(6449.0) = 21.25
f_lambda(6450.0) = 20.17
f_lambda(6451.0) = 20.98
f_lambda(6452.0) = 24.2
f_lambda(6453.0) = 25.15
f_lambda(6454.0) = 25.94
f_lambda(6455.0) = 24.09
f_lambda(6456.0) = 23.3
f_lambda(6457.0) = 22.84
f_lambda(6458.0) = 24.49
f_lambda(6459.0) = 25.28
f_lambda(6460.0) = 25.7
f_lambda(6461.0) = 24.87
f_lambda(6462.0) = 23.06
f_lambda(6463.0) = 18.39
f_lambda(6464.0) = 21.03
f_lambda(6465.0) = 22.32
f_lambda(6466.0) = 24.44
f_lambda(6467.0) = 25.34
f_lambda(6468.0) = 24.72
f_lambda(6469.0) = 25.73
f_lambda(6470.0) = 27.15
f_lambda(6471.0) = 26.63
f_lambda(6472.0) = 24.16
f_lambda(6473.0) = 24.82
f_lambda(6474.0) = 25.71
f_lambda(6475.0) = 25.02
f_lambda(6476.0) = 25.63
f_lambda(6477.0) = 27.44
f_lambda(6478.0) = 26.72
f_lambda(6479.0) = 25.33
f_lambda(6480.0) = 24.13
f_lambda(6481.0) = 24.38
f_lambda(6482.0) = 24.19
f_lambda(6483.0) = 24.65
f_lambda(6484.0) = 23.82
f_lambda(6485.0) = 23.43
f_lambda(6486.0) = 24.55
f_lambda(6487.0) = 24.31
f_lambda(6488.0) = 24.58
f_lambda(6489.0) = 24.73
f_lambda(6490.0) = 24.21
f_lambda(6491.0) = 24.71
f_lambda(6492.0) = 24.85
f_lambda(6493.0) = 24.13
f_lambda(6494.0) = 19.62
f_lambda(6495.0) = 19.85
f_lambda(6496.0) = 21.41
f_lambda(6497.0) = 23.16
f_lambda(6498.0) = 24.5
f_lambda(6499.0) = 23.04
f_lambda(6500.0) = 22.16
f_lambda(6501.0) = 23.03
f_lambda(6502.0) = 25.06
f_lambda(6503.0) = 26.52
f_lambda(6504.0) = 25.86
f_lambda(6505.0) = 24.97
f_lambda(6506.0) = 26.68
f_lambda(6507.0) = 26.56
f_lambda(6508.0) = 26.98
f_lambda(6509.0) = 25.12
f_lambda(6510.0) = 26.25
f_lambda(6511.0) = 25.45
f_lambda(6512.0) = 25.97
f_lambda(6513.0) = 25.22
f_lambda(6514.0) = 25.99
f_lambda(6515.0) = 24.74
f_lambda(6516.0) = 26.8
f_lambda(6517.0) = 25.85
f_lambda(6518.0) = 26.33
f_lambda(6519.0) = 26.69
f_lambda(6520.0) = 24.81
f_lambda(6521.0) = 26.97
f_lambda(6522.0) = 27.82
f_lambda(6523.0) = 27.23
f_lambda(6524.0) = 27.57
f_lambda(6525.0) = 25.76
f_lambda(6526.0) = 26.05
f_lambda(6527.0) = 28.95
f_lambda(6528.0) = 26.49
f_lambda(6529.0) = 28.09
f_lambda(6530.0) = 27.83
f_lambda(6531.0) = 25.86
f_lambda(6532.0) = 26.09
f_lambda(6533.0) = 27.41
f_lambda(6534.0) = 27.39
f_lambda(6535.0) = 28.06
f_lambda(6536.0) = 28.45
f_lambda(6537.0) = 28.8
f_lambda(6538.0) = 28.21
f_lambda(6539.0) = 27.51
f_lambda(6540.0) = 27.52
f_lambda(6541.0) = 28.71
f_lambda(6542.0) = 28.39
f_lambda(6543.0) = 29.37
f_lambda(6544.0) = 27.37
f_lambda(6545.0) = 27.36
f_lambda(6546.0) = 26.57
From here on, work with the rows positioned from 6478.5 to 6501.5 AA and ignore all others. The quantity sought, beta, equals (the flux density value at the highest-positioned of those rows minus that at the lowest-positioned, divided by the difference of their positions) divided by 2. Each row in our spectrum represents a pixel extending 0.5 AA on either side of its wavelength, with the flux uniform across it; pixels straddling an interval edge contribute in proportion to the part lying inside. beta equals -0.05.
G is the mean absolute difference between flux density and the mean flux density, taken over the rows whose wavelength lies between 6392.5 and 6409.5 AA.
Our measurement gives 1.11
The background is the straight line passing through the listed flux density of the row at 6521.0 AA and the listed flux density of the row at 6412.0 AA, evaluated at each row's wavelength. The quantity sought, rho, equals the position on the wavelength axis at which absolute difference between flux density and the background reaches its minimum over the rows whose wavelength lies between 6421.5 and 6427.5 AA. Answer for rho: 6424.0 AA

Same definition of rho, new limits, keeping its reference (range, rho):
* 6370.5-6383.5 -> 6372.0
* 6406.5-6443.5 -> 6412.0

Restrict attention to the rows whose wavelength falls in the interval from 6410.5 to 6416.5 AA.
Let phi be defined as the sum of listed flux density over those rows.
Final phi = 134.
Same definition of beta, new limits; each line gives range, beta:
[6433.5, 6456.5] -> 0.01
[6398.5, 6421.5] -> 0.02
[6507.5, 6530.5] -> 0.02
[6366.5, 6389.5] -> -0.04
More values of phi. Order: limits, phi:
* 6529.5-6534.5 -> 135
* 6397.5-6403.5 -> 124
